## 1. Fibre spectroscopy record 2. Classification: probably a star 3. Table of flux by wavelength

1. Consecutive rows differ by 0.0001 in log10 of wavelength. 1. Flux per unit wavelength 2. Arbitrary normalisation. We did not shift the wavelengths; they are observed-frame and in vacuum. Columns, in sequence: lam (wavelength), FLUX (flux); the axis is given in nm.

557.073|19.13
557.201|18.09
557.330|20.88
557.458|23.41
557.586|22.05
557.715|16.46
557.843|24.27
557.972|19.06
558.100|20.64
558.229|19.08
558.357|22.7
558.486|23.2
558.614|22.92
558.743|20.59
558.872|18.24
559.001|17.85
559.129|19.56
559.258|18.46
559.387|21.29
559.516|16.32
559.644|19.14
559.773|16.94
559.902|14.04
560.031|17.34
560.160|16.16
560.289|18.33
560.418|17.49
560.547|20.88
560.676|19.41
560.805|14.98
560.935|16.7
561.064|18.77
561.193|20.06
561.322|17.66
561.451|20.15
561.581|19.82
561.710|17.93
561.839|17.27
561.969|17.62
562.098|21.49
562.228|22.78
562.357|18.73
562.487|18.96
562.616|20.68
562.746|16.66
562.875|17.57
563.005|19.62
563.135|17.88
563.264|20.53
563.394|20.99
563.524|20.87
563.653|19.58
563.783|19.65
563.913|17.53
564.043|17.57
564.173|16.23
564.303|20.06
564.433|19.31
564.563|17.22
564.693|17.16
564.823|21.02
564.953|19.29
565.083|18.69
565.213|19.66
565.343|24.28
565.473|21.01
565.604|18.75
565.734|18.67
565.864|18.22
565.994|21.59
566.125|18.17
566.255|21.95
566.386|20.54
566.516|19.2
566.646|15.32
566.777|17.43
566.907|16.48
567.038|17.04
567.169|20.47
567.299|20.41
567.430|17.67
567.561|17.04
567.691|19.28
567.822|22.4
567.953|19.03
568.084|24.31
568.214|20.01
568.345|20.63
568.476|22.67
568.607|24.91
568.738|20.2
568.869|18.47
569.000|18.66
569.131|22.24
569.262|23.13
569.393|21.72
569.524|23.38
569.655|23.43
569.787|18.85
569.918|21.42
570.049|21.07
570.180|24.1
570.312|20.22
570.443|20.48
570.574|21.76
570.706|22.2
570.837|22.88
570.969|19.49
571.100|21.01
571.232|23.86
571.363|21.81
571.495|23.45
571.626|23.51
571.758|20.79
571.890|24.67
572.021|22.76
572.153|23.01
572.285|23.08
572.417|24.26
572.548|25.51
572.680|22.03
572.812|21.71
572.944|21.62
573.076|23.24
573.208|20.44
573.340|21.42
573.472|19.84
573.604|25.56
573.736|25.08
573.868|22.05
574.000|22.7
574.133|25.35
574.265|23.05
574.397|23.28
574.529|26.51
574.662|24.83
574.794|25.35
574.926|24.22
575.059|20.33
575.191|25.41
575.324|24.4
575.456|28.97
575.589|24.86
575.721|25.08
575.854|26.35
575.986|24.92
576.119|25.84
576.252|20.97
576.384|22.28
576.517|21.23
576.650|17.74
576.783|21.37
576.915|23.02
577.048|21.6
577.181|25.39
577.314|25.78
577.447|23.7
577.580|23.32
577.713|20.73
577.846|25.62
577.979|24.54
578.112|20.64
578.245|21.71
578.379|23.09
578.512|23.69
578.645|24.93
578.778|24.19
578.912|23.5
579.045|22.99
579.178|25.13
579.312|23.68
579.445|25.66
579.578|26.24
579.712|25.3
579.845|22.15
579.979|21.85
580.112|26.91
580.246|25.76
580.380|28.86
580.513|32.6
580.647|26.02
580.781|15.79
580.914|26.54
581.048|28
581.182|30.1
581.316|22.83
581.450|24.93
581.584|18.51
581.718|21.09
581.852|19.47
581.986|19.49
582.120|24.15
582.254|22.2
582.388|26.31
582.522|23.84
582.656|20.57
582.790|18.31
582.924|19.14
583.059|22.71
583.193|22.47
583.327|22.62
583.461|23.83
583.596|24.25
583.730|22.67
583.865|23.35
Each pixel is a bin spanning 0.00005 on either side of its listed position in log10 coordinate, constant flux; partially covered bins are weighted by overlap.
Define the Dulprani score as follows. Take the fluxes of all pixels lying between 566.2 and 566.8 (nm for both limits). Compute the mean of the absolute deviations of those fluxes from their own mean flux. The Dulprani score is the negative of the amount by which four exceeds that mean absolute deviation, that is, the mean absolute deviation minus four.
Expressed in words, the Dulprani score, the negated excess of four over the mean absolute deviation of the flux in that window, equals -2.0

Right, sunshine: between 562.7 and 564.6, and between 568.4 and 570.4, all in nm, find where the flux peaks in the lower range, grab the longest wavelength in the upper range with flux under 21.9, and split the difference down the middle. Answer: 566.85 nm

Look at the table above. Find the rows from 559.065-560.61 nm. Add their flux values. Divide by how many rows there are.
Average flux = 18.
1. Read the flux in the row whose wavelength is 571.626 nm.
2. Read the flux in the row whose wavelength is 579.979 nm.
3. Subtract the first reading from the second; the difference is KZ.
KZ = -1.7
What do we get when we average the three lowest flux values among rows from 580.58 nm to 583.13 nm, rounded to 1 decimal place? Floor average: 17.5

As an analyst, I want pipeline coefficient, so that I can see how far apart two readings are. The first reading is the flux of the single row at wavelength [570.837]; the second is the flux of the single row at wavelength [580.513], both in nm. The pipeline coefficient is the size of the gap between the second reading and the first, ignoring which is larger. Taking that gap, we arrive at 10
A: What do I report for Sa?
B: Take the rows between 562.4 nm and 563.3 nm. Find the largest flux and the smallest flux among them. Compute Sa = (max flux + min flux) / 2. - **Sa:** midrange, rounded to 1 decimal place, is 18.7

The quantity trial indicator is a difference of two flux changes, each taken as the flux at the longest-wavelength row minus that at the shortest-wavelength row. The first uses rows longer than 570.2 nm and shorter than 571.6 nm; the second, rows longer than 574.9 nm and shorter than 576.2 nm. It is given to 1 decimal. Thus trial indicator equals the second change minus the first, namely -1.6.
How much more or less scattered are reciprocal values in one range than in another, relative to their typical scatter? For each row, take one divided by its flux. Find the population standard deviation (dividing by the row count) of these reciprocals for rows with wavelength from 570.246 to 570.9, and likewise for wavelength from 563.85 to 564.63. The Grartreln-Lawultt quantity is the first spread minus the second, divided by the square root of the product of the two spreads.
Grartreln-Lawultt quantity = -0.6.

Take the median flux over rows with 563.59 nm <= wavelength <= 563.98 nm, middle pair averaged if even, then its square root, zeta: 4.4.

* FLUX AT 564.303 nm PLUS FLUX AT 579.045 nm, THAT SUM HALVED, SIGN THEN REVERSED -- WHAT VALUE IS -21.5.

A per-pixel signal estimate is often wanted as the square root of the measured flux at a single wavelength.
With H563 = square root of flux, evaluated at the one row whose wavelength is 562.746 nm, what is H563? 4.08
